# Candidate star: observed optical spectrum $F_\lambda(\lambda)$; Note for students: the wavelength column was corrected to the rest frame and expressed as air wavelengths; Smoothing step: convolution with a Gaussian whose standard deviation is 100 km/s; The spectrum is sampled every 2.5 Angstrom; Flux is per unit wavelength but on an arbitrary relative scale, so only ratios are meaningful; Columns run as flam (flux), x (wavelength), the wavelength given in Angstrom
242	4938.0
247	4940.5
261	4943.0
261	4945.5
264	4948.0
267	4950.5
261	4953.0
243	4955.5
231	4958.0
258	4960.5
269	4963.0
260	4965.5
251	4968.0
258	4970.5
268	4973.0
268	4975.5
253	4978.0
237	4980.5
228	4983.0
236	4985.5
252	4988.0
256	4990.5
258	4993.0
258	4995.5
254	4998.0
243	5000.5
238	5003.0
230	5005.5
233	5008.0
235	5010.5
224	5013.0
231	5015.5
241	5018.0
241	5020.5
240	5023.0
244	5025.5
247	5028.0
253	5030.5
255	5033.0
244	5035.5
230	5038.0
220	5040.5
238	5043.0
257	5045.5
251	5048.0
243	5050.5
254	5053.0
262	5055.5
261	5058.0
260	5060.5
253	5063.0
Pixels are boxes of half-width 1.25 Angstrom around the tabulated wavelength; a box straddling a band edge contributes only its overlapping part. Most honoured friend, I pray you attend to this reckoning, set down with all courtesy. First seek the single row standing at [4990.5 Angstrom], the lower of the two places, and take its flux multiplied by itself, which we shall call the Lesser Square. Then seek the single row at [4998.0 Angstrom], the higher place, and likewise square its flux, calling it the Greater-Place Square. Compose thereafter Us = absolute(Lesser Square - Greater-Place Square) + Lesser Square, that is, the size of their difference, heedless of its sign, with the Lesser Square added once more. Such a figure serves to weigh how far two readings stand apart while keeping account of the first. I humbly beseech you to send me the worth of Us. 66556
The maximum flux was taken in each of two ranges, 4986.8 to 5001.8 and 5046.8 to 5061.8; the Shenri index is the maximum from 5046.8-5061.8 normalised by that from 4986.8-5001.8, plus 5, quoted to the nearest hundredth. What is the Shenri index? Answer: 6.02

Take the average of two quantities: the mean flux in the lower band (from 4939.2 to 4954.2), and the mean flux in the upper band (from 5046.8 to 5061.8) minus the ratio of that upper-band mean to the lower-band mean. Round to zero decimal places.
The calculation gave 257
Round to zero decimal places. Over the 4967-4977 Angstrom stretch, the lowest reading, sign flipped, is -251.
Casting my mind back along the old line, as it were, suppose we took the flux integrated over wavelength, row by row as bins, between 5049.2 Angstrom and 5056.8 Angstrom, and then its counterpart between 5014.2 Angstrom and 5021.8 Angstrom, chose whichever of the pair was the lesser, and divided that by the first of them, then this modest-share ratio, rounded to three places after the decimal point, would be 0.939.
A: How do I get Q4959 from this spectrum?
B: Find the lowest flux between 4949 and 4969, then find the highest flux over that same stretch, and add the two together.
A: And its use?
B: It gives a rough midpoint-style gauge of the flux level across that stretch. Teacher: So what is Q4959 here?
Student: 500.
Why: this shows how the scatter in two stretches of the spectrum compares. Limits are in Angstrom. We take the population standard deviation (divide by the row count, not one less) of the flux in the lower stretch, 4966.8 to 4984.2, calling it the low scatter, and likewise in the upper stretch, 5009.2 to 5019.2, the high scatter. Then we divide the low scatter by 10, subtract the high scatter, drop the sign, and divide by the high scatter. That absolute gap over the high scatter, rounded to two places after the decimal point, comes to 0.78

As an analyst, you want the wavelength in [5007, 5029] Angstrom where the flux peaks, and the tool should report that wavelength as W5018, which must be 5028.0 Angstrom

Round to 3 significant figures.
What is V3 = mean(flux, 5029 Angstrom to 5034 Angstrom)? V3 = 254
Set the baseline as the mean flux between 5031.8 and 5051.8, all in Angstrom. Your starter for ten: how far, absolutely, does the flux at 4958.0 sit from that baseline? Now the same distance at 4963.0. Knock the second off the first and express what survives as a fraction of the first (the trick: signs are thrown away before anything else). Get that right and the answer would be -1.4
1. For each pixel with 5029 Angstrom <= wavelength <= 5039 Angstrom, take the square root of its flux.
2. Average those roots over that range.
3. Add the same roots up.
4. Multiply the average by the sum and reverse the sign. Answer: -982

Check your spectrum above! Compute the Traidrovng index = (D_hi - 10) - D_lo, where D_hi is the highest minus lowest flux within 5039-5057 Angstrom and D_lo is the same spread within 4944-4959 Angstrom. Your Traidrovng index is -4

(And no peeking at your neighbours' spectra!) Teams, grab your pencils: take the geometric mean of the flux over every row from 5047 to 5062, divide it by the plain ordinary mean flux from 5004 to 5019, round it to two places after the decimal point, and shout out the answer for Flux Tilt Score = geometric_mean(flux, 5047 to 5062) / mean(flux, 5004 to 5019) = 1.10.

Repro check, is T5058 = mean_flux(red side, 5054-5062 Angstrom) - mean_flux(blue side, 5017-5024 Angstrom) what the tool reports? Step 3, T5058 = 20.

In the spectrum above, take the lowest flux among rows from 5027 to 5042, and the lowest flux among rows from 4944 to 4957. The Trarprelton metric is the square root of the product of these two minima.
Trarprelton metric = 231.2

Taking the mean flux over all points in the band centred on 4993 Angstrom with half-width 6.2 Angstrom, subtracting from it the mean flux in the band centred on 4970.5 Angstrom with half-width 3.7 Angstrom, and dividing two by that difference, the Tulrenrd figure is -0.59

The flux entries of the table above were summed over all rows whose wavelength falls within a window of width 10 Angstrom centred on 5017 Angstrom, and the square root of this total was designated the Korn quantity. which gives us 30.6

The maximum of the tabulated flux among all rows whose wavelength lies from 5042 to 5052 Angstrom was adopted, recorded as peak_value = 257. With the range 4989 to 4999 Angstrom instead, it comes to 258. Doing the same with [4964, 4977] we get 268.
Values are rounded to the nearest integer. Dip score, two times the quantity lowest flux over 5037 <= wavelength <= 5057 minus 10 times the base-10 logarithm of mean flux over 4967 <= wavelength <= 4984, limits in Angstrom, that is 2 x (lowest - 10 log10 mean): 392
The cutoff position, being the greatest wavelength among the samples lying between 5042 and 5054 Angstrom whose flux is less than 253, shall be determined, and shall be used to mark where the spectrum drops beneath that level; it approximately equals 5050.5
